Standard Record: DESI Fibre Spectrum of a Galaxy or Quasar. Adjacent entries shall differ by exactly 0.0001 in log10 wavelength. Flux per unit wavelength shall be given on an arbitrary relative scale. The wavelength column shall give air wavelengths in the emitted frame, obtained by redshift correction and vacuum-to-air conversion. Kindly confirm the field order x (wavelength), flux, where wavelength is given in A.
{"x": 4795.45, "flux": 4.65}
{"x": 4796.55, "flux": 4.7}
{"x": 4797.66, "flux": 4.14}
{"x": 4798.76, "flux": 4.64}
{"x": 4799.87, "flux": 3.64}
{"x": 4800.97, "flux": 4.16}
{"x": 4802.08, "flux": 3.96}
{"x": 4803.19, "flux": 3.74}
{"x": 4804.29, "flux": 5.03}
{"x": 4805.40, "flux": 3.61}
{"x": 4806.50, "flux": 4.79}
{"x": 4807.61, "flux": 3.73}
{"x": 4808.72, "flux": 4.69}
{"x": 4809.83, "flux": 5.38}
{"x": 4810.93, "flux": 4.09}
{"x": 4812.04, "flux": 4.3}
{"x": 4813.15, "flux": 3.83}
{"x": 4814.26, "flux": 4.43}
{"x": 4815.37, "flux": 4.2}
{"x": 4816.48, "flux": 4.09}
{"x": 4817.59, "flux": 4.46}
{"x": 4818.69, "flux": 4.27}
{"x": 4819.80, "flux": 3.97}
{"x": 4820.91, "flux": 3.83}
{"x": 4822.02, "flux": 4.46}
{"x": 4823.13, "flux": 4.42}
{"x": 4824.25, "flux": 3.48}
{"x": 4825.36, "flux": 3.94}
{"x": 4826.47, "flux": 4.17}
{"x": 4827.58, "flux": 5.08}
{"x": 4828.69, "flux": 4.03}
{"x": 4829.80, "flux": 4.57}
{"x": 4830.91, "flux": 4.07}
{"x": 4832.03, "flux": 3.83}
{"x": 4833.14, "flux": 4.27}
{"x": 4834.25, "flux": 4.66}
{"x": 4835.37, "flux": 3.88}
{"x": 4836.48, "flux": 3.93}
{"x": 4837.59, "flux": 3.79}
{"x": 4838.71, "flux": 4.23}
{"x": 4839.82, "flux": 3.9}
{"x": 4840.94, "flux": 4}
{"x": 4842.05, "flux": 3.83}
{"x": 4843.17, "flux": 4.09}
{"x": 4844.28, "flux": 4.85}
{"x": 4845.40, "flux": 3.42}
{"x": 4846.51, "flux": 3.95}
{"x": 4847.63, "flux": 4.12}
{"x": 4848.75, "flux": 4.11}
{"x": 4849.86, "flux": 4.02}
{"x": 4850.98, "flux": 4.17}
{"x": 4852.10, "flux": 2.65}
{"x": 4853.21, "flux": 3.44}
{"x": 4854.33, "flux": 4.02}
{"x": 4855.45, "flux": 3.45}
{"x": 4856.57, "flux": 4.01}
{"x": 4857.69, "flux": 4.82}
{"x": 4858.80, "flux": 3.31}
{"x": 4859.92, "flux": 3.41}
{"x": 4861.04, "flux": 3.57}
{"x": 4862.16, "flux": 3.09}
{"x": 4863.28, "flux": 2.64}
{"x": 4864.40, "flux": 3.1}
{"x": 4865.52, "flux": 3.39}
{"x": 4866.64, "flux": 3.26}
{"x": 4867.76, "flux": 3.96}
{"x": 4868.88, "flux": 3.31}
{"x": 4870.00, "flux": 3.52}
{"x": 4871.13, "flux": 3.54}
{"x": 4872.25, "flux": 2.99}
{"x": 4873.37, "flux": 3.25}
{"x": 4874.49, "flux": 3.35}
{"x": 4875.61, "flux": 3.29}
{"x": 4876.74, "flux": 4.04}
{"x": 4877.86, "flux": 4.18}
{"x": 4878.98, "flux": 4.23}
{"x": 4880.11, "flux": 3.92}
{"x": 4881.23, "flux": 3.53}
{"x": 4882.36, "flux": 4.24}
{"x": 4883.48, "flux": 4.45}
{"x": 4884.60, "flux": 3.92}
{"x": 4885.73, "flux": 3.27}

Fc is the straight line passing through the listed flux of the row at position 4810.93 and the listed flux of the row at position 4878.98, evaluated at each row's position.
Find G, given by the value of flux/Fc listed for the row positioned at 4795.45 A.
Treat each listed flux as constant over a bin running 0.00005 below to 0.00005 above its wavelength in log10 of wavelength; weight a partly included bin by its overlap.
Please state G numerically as 1.15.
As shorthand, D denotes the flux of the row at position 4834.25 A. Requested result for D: 4.66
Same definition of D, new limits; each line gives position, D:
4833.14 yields 4.27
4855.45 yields 3.45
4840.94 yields 4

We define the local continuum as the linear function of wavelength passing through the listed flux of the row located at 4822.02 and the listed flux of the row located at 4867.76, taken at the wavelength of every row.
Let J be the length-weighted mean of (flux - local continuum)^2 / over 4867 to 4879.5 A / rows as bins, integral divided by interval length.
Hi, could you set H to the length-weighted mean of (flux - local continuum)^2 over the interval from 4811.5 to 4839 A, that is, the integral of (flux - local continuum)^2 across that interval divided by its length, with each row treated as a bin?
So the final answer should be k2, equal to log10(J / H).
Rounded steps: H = 0.18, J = 0.27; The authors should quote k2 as 0.2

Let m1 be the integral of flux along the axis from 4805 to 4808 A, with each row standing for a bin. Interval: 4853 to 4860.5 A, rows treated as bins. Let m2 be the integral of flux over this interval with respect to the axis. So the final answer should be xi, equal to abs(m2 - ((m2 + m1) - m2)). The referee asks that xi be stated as 16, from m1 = 12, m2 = 28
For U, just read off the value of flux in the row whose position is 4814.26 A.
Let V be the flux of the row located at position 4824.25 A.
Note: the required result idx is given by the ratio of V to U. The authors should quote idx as 0.79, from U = 4.43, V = 3.48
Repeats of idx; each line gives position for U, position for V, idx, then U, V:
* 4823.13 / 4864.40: 0.70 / 4.42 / 3.1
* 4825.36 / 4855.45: 0.88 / 3.94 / 3.45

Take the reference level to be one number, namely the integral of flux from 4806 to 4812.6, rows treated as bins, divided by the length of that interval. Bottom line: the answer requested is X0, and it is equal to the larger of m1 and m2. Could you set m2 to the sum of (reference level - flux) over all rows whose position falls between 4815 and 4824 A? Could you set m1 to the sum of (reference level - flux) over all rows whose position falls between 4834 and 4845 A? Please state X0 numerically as 3.7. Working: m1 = 4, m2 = 2.2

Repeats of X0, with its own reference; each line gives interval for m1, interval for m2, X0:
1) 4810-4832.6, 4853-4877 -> 22.0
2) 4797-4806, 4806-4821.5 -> 3.0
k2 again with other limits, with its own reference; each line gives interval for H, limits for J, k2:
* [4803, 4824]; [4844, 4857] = 0.1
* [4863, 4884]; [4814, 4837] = -0.3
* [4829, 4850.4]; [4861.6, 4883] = 0.5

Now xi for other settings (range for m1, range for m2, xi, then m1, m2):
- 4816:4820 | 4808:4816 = 18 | 17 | 35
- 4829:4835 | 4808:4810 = 16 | 26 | 10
